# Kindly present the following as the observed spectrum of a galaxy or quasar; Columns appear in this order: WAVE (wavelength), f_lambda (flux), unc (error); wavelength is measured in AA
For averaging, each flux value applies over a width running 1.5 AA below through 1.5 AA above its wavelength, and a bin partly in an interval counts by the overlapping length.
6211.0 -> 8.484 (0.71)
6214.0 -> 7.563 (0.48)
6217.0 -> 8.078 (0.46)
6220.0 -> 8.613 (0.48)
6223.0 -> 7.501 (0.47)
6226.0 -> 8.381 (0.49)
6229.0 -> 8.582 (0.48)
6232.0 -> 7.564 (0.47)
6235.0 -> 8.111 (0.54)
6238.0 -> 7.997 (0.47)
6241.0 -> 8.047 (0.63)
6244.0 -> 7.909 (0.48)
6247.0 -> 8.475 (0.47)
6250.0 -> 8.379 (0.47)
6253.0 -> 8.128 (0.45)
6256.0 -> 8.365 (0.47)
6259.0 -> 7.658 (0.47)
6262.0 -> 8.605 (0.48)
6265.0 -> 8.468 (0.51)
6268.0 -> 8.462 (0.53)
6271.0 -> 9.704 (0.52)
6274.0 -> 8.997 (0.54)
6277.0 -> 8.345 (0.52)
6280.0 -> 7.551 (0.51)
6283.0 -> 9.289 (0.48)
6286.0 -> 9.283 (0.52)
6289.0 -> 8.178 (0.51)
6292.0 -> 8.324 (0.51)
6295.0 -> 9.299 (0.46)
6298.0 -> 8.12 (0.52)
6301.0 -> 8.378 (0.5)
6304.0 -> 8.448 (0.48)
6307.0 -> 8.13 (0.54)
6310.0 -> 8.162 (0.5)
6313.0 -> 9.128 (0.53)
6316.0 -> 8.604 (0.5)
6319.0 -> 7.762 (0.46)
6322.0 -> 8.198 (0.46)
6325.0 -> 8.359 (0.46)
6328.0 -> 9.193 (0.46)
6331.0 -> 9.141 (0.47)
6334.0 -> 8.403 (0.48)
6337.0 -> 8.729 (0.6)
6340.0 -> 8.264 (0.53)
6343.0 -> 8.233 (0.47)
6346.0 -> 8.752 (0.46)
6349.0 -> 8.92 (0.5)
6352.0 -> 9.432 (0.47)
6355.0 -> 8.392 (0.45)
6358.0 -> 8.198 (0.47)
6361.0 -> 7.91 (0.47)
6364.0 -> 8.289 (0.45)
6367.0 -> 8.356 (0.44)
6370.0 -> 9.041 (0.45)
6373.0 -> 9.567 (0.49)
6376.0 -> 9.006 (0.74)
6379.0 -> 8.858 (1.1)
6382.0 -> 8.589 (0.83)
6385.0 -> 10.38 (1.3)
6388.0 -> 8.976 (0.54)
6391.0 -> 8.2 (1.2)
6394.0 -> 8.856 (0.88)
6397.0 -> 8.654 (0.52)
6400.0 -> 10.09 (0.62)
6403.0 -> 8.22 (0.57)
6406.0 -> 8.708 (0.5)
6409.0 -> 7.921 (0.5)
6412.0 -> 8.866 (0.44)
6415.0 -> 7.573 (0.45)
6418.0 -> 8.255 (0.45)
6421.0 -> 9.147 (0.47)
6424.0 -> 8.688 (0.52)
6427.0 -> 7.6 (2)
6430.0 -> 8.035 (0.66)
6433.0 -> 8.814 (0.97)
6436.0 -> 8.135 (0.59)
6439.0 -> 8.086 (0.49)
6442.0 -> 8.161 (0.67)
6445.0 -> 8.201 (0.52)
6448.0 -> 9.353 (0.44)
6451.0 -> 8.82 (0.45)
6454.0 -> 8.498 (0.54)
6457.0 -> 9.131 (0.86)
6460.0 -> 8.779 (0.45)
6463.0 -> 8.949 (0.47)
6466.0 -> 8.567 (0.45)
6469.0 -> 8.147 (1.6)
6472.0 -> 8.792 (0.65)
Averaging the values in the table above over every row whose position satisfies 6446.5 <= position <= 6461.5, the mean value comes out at 8.9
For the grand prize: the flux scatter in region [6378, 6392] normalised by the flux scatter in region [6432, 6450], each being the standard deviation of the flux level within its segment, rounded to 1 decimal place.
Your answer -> 1.6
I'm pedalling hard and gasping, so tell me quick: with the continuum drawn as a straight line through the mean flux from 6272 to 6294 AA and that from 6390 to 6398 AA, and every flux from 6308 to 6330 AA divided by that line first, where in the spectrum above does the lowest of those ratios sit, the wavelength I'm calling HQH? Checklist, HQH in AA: 6319.0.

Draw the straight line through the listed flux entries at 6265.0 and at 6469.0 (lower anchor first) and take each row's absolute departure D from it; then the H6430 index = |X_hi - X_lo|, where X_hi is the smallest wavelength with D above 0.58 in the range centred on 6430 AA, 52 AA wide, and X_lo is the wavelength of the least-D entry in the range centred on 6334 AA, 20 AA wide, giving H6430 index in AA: 87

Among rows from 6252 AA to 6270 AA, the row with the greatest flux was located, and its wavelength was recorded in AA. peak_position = 6262.0 AA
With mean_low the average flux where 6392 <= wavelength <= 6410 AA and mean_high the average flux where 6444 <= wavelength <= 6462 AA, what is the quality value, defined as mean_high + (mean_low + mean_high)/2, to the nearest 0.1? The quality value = 17.6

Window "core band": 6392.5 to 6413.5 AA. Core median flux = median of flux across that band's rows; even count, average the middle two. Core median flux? 8.7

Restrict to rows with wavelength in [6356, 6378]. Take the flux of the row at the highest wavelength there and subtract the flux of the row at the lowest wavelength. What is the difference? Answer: 0.8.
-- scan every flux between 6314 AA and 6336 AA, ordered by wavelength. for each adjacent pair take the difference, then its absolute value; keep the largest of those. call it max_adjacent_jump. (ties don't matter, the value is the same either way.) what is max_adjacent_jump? 0.84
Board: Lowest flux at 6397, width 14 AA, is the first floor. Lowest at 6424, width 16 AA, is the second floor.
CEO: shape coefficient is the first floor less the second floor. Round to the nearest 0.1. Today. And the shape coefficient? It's 0.6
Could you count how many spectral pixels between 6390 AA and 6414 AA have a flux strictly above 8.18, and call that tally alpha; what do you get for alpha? 7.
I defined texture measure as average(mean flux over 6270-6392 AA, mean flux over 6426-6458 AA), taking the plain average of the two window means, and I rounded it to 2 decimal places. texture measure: 8.55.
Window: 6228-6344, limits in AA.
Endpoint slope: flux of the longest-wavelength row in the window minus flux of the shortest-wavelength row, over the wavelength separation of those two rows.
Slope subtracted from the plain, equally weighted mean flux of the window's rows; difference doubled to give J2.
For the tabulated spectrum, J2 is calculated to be 16.9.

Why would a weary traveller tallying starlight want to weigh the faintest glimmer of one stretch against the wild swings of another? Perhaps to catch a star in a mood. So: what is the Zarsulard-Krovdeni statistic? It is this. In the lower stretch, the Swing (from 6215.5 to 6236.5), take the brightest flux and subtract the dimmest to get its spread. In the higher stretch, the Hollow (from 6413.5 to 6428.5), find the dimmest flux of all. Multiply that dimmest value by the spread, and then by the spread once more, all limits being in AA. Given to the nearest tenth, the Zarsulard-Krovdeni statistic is 9.4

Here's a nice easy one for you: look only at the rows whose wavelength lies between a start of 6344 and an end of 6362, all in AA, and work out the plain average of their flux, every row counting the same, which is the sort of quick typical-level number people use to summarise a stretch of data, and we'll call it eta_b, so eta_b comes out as 8.6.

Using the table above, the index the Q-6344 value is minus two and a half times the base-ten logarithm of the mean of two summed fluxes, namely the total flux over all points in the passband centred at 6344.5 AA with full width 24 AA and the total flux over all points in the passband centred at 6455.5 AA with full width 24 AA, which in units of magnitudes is -4.61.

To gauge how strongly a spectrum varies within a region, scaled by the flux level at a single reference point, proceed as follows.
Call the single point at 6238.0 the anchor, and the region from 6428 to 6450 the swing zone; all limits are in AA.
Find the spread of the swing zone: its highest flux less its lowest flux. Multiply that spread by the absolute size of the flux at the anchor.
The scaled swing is 10.5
